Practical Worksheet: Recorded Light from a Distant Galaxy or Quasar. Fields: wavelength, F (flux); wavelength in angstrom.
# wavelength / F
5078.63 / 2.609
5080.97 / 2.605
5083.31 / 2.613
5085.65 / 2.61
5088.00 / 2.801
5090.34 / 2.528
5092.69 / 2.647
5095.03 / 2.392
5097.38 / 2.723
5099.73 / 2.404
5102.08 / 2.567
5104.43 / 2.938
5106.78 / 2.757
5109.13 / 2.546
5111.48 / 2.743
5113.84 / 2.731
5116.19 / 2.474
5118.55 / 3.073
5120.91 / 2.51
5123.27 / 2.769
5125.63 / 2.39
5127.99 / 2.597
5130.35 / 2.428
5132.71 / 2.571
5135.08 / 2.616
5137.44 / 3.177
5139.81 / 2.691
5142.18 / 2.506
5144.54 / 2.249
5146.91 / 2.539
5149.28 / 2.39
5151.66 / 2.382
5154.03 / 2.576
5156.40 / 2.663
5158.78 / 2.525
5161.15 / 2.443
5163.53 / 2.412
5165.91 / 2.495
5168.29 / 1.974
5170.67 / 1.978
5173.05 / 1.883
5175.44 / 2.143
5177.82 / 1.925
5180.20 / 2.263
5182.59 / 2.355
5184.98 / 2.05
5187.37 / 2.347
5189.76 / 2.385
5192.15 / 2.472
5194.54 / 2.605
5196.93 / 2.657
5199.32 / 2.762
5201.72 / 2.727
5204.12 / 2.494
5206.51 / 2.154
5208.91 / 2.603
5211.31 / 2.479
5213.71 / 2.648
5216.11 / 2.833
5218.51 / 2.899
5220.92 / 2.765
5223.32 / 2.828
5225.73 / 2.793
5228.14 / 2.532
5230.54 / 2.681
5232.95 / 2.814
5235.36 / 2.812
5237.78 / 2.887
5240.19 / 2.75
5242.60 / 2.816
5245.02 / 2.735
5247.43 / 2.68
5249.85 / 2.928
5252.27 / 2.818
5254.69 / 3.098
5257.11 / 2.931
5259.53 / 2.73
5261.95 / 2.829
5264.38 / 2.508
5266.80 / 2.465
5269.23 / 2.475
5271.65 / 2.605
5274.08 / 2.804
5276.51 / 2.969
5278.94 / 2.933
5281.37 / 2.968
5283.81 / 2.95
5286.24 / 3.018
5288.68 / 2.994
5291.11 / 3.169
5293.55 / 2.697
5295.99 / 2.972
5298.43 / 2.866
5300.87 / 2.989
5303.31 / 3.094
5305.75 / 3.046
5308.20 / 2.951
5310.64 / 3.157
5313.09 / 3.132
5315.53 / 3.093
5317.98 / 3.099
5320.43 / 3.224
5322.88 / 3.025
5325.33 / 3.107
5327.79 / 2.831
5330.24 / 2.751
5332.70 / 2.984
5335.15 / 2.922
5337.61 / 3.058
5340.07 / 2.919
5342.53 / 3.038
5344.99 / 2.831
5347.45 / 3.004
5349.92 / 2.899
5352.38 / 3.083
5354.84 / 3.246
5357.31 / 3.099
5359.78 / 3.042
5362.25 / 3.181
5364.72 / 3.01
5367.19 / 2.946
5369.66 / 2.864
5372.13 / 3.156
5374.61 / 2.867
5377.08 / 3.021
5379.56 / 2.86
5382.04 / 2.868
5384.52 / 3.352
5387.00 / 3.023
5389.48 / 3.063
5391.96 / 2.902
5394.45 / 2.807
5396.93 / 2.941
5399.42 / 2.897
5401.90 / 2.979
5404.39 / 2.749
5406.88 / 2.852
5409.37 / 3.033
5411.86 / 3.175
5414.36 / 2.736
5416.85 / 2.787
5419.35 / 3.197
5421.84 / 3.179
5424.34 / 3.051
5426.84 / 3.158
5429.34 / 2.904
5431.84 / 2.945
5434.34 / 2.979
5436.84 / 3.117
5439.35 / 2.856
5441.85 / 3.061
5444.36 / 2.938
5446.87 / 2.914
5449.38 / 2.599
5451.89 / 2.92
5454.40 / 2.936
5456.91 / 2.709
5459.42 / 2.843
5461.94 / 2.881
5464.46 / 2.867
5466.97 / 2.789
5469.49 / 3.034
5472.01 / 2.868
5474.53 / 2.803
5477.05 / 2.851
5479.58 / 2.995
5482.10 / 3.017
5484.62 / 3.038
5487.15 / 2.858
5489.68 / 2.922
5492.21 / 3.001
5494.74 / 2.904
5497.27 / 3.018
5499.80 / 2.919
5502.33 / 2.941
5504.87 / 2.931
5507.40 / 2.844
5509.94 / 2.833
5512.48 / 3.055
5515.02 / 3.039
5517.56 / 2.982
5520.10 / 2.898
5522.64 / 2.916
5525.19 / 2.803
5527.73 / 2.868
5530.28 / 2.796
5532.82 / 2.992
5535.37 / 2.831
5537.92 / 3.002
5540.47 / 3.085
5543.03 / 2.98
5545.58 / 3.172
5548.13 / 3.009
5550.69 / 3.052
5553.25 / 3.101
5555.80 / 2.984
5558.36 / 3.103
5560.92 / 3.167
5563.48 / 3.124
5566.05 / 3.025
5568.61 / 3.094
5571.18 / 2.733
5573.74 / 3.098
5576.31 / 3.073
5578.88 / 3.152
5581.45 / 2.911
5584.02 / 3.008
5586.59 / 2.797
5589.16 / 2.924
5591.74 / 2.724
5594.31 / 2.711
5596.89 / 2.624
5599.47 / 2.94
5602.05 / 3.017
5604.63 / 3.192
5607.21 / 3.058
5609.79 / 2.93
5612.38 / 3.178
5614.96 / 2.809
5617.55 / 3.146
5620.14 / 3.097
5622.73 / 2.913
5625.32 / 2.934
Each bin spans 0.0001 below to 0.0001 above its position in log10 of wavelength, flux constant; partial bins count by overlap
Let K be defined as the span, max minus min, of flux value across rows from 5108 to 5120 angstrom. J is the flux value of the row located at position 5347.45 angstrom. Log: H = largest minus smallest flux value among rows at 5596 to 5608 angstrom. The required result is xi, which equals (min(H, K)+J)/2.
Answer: 1.8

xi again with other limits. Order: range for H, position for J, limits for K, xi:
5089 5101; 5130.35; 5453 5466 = 1.3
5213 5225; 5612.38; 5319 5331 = 1.7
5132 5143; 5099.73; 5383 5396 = 1.5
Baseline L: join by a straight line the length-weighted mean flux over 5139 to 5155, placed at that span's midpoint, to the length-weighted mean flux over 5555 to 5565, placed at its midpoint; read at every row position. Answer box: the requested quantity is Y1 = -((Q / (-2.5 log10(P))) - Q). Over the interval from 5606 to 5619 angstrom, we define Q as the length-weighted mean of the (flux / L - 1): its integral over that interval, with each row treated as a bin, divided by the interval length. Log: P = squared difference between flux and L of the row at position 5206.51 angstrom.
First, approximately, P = 0.17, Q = -0.048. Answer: -0.023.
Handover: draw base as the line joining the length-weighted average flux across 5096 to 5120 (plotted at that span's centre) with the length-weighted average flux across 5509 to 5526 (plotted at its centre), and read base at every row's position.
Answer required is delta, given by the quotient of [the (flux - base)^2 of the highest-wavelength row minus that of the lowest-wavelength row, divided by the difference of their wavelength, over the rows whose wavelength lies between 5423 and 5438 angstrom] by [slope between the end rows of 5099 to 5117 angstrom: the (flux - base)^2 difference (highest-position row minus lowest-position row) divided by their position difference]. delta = -1.0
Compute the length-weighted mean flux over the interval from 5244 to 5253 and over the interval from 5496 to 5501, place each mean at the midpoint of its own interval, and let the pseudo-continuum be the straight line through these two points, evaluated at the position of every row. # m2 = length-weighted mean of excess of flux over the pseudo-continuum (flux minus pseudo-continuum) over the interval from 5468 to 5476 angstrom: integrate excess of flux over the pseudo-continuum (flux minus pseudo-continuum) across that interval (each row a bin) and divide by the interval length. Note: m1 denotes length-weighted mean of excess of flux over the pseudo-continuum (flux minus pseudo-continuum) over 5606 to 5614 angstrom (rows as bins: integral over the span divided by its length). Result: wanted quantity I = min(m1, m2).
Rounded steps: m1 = -0.01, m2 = -0.05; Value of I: -0.05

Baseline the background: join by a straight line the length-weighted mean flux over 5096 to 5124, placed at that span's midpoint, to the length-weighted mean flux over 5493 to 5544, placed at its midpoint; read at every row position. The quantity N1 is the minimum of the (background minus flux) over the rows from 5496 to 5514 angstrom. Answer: -0.13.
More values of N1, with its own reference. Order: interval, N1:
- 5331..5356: -0.41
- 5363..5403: -0.50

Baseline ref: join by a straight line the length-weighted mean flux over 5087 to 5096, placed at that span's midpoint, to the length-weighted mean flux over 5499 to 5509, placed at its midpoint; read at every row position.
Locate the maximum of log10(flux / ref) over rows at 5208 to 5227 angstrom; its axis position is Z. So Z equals 5218.51 angstrom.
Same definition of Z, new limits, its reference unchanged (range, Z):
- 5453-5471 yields 5469.49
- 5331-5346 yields 5337.61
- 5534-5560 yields 5545.58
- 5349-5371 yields 5354.84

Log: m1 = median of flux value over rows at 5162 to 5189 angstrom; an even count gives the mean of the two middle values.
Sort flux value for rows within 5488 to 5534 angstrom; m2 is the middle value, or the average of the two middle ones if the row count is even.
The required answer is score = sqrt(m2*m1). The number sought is 2.50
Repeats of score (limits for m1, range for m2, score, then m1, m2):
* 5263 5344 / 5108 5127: 2.80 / 2.97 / 2.6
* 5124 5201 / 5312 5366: 2.72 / 2.44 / 3.0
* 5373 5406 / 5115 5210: 2.68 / 2.90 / 2.5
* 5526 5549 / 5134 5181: 2.70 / 2.99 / 2.4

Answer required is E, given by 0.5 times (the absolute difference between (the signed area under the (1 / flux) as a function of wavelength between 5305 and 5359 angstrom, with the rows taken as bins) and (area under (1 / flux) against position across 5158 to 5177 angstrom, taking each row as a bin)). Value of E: 4.6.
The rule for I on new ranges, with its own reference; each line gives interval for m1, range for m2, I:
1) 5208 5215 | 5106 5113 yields -0.18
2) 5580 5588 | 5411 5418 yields -0.12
